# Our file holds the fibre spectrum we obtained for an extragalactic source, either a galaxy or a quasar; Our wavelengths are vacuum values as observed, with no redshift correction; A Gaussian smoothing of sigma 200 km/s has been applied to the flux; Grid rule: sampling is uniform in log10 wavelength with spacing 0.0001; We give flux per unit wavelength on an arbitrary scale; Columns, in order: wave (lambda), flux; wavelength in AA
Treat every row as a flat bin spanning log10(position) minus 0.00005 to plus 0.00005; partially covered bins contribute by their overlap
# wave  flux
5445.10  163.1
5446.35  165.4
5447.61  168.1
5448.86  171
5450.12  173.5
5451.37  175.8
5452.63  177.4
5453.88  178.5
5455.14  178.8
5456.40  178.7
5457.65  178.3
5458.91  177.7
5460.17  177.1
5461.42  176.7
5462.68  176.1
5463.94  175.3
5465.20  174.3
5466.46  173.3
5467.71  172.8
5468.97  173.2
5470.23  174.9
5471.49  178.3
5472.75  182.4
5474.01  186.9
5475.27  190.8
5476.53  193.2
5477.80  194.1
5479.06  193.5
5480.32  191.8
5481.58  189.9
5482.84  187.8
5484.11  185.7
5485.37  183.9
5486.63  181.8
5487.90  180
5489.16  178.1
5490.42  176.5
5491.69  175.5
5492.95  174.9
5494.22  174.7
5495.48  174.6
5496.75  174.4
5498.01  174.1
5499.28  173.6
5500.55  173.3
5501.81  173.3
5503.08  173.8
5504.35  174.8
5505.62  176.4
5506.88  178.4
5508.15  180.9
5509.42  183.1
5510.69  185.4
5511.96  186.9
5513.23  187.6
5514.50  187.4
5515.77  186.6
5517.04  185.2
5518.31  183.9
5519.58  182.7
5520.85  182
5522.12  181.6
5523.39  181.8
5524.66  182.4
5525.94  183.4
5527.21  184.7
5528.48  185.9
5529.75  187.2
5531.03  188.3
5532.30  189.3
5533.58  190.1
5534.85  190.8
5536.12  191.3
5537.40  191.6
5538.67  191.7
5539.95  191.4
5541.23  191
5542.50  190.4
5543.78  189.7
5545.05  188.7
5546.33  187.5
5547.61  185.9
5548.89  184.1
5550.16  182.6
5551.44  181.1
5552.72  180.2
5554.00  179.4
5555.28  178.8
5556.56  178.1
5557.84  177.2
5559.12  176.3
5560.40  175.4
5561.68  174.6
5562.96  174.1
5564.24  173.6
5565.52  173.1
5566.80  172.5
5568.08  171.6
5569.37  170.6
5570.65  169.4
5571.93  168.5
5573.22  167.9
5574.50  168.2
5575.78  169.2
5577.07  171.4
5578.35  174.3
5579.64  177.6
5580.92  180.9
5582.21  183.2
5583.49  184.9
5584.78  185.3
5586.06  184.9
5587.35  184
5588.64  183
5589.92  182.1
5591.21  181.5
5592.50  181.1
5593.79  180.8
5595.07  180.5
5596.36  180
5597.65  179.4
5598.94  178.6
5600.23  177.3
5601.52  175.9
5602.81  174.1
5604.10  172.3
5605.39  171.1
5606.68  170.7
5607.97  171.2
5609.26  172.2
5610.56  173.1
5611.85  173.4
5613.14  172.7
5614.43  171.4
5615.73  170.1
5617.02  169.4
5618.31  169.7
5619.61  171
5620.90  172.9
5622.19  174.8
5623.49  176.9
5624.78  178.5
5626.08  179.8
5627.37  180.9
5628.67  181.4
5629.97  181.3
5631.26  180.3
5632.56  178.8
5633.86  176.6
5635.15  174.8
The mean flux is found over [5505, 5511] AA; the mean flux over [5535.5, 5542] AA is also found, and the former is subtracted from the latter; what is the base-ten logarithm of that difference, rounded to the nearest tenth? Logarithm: 1.0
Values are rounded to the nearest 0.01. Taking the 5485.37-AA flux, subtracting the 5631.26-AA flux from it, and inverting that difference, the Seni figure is 0.28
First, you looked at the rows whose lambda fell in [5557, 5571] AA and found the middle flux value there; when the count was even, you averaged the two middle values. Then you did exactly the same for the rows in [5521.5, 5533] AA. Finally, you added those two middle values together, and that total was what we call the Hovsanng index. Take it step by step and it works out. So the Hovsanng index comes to 358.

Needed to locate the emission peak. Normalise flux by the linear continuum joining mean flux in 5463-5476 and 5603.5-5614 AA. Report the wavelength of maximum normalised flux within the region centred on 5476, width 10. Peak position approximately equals 5477.80 AA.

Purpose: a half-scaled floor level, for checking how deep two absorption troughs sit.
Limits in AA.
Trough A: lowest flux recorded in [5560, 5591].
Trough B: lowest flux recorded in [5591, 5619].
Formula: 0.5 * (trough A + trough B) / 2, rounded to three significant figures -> 84.3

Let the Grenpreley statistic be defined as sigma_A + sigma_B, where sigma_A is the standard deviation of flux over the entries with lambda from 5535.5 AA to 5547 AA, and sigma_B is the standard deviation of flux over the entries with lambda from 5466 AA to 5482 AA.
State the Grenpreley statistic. 10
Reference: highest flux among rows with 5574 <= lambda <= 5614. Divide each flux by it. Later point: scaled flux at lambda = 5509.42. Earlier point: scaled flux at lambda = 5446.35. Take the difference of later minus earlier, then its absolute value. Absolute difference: 0.10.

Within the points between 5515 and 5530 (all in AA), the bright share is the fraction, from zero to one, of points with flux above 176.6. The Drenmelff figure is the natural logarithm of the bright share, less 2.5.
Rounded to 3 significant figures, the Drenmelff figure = -2.50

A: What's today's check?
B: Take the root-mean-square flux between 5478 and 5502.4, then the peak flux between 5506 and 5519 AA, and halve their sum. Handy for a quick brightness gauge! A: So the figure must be 184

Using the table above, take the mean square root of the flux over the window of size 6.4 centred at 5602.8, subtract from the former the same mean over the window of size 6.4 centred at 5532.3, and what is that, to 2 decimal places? -0.56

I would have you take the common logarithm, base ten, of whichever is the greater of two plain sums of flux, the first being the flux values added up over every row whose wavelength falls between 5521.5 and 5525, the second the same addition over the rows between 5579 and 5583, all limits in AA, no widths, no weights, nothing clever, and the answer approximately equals 2.74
